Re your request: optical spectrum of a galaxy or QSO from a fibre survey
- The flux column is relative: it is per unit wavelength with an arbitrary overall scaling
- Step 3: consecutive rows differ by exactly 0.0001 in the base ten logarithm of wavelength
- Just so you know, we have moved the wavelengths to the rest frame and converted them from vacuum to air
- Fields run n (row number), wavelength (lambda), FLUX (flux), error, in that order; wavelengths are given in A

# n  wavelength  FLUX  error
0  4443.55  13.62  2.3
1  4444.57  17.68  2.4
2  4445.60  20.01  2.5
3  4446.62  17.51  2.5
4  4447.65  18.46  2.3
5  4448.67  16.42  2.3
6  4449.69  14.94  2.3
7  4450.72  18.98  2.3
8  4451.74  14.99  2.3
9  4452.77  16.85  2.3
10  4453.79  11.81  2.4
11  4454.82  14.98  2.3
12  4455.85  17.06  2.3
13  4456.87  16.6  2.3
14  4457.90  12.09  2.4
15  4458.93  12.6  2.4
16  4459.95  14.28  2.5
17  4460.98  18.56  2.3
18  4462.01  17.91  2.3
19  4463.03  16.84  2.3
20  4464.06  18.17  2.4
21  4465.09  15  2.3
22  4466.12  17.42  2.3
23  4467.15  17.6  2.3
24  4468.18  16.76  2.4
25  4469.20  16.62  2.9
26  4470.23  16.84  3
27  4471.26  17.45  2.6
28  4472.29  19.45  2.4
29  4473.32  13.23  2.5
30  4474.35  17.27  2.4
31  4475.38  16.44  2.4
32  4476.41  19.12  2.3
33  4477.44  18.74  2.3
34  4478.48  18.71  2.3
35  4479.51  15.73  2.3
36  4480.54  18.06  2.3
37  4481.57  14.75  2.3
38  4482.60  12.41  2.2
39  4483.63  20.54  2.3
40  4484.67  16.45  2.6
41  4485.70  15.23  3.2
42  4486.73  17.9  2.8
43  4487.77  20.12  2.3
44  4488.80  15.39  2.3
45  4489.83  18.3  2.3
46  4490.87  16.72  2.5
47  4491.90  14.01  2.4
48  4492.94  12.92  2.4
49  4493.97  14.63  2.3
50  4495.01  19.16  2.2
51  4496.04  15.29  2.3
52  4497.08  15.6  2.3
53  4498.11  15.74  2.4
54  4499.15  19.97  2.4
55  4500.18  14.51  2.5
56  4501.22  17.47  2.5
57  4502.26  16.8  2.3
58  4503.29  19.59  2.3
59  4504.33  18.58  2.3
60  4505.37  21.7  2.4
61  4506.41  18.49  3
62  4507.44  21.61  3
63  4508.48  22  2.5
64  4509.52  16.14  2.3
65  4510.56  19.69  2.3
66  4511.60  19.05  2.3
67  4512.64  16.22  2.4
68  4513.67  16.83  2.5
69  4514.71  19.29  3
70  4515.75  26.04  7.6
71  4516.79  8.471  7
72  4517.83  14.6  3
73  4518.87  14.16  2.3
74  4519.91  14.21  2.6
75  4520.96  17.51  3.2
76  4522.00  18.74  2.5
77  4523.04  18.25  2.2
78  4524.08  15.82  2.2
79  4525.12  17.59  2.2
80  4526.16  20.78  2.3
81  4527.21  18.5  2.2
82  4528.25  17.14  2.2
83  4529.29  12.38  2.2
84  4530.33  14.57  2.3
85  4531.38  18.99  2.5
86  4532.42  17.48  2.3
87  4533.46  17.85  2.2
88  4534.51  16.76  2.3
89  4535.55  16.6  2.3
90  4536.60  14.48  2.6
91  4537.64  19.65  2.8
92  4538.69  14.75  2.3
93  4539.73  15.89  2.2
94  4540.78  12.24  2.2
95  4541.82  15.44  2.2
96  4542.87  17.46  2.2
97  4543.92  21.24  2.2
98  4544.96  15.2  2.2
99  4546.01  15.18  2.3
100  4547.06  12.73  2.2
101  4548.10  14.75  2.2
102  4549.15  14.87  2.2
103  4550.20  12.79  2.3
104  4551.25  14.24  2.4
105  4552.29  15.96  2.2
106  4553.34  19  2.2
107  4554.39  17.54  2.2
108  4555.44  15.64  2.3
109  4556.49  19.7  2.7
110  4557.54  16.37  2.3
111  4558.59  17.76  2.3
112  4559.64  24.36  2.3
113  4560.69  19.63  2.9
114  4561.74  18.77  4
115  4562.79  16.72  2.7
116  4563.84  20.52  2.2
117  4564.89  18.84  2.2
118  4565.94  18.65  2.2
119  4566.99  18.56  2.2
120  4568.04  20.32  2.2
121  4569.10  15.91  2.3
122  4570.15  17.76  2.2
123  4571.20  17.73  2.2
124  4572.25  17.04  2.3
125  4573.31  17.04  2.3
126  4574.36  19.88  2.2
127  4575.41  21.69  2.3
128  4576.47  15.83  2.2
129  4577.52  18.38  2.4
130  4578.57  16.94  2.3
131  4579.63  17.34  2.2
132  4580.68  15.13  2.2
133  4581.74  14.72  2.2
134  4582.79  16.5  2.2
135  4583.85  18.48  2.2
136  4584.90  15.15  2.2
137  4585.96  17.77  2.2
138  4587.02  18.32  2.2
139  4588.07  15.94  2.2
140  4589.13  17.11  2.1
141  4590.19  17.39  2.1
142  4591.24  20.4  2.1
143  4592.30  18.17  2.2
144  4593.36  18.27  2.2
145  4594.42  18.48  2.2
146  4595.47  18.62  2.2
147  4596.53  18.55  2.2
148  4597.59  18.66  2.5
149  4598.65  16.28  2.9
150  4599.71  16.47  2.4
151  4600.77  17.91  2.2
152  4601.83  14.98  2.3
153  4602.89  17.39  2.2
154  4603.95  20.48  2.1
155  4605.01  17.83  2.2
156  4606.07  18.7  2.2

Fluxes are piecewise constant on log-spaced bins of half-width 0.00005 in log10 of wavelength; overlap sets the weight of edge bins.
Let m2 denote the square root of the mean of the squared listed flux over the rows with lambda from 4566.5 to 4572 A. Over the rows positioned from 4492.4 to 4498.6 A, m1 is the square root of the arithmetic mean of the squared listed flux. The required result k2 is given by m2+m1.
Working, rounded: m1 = 15.7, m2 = 18.1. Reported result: 33.8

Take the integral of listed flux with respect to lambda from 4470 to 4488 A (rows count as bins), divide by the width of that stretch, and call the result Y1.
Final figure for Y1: 17.1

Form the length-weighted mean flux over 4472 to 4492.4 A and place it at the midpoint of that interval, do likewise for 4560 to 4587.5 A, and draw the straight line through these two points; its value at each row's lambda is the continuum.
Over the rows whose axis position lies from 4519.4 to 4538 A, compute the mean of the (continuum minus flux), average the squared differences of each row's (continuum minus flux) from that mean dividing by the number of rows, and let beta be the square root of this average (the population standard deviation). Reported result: 2.06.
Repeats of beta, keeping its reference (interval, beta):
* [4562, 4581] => 1.73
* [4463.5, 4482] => 1.58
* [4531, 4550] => 2.27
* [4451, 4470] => 2.00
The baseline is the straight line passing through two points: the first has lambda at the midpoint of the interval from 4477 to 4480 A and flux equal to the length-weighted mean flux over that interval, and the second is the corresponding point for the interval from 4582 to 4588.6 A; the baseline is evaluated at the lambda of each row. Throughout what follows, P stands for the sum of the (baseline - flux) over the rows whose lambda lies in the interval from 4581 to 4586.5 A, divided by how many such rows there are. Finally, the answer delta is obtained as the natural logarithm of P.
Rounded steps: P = 0.43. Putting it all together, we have -0.85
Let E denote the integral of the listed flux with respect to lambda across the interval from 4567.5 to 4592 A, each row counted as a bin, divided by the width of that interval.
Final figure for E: 17.5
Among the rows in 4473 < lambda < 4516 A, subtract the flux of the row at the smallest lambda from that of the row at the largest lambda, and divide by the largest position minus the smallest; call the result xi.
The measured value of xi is 0.3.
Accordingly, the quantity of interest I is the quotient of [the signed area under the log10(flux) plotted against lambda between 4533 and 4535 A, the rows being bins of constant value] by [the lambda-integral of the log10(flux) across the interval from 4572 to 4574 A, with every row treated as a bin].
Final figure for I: 1.00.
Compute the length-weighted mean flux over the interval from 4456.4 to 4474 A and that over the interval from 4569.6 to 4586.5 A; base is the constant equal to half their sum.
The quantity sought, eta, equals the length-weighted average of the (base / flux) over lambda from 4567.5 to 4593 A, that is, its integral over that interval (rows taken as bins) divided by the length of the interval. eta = 0.97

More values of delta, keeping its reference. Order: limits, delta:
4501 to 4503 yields -0.97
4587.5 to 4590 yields -0.94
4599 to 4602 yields -0.97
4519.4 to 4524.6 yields -0.76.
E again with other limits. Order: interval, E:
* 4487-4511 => 17.6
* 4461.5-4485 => 17.0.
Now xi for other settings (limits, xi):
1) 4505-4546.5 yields -0.2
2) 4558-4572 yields 0.0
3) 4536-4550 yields 0.0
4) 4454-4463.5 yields 0.2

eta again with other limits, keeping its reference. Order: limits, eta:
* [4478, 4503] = 1.04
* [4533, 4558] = 1.07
